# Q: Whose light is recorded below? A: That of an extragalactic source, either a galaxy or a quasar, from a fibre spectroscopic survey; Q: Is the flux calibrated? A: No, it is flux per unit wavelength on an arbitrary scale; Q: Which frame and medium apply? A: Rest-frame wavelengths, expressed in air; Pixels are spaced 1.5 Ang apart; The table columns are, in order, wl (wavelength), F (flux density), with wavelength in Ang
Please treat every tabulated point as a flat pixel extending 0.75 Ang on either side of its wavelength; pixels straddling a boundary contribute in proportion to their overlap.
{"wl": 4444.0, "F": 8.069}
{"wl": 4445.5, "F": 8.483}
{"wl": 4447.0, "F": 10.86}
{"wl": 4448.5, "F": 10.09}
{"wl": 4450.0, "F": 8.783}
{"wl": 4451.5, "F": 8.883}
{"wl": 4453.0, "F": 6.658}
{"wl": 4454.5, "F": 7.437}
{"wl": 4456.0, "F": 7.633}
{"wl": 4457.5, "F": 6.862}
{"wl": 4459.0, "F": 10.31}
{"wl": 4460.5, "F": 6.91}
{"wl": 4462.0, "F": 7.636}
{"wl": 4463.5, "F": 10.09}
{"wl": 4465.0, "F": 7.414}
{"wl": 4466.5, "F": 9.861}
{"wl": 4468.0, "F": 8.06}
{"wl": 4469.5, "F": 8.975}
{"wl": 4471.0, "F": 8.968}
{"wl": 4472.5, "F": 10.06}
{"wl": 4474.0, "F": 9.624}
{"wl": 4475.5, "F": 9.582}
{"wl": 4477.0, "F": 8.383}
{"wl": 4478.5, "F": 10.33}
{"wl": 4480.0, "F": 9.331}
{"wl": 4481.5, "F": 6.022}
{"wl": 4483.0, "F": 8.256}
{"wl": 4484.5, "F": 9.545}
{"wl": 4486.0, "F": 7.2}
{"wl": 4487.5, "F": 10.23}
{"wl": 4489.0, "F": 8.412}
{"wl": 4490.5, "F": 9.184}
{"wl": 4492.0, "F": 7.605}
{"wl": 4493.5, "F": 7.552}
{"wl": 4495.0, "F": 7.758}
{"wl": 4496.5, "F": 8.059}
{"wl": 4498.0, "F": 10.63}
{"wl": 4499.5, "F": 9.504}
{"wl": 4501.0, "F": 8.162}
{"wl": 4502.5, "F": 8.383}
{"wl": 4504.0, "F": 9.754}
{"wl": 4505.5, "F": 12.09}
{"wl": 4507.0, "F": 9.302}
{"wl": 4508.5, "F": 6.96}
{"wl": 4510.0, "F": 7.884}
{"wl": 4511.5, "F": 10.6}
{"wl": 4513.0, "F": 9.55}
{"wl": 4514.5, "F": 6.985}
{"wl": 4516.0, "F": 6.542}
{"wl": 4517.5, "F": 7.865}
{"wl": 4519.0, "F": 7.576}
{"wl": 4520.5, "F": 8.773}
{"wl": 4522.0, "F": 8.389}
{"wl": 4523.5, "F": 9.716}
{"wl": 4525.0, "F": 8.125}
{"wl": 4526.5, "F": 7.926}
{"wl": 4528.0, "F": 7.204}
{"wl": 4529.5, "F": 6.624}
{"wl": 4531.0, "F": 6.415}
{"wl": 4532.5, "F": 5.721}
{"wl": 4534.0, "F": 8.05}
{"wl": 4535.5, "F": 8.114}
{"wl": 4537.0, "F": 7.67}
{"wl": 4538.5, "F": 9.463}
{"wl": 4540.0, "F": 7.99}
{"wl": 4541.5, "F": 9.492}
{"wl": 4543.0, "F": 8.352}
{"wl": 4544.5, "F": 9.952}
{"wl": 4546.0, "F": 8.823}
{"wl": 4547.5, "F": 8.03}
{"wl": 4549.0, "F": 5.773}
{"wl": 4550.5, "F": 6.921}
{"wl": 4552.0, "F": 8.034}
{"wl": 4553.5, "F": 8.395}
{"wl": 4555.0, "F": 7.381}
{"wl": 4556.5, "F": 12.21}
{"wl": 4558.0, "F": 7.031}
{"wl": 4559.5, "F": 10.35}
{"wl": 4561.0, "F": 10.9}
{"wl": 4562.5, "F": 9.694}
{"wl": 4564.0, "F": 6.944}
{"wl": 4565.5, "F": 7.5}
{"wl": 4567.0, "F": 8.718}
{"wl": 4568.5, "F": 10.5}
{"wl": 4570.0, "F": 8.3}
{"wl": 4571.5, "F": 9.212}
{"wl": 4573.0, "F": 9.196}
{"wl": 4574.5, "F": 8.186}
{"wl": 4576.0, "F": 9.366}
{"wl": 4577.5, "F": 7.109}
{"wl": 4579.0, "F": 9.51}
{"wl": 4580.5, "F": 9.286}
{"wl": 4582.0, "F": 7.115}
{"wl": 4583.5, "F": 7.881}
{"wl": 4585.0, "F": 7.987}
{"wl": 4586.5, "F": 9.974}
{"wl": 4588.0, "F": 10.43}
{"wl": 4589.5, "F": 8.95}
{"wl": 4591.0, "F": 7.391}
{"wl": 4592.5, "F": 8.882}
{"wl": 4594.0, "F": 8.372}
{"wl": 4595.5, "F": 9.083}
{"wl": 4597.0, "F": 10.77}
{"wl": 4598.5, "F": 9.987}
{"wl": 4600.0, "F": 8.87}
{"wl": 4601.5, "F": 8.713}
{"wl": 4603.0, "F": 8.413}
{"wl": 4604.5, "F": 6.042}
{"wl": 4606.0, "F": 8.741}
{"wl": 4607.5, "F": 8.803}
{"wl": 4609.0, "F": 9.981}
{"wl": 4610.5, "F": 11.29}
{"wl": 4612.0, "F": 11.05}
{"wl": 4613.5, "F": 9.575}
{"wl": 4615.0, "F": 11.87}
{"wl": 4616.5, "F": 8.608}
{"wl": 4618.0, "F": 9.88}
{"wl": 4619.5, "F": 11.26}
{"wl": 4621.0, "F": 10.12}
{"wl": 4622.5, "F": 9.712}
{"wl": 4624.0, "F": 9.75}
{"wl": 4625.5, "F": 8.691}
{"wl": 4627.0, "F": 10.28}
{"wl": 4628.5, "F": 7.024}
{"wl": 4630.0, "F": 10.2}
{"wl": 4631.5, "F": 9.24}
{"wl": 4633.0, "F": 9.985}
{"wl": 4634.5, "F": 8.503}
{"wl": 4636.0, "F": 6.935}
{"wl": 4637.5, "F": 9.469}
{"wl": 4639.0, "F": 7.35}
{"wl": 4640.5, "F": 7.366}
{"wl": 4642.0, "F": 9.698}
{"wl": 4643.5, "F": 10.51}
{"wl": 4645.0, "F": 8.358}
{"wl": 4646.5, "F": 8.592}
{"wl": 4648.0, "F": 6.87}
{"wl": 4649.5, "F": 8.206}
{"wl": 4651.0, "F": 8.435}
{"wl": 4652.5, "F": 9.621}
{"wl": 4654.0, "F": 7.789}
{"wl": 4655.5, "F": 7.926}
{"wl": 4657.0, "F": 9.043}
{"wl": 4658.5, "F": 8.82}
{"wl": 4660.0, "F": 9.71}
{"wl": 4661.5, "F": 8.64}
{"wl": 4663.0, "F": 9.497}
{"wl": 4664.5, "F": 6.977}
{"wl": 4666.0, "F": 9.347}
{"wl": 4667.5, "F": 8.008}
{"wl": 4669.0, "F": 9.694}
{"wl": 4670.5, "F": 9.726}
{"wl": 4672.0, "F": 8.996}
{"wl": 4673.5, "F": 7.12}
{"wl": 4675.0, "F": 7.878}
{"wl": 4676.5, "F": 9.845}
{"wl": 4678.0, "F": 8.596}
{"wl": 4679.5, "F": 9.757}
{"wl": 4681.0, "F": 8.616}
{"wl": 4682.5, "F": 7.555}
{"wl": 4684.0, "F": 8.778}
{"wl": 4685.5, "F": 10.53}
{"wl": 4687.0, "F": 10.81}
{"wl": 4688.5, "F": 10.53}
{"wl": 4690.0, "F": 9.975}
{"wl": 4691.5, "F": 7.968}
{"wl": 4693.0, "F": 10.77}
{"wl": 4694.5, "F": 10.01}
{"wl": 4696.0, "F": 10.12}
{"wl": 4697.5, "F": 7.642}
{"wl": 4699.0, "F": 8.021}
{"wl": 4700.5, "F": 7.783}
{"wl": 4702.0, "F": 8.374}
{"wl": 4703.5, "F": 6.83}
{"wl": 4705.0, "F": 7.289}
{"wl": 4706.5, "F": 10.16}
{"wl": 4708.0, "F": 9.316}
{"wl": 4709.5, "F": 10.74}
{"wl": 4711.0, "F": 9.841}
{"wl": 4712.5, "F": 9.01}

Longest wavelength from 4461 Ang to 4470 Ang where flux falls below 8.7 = 4468.0 Ang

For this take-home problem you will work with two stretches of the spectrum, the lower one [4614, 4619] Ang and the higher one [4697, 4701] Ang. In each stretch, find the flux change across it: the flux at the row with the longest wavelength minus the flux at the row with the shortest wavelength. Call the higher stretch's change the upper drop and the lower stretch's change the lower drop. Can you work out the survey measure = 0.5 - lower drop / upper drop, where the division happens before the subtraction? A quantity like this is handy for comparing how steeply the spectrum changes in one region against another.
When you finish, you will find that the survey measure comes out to 15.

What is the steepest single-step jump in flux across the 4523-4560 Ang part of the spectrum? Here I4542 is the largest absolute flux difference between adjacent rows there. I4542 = 5.2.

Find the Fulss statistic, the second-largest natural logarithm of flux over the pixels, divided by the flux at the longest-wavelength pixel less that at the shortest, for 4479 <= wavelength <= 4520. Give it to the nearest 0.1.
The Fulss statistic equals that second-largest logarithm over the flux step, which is -1.3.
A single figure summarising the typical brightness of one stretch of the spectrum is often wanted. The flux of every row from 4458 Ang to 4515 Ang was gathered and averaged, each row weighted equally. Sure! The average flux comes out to 8.8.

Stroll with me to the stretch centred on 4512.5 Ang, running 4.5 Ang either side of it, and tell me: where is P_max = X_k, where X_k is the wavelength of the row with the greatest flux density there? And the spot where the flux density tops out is 4511.5 Ang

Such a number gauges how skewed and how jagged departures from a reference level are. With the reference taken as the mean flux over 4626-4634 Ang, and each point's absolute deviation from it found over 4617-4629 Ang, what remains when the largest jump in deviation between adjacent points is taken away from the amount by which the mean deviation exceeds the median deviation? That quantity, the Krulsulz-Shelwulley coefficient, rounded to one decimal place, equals -1.1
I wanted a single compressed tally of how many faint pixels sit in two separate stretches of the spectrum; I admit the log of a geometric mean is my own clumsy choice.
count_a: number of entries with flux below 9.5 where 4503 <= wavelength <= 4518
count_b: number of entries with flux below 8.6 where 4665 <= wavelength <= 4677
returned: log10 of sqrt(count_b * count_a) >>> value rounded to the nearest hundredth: 0.63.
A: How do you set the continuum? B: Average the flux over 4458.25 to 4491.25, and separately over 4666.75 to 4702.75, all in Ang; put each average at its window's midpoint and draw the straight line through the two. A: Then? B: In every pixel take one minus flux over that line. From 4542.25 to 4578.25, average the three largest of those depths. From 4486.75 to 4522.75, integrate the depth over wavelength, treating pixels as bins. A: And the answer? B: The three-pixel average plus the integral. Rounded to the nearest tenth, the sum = 1.1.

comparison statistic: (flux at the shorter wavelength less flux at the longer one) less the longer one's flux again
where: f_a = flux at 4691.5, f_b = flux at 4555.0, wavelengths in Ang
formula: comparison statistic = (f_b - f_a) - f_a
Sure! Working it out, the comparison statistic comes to -8.6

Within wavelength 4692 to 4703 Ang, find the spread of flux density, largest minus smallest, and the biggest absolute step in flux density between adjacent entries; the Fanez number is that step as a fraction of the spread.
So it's 0.79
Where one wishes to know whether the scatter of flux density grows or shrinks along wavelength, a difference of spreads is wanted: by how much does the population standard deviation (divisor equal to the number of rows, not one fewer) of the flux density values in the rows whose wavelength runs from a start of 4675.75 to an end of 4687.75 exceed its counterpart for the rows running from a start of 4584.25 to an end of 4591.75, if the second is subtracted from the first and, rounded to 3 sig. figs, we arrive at -0.113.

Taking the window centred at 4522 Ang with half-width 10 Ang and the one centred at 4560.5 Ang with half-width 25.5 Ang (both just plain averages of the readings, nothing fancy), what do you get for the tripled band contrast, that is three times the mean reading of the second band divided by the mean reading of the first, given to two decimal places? 3.29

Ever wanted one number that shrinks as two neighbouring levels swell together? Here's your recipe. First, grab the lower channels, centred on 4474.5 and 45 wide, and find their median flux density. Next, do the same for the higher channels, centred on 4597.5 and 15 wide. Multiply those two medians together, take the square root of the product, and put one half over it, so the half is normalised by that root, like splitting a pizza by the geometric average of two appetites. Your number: 0.0585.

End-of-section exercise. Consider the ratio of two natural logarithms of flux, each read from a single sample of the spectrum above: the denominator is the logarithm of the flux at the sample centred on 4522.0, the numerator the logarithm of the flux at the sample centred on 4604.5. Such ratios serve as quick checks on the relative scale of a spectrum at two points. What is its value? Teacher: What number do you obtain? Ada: 0.85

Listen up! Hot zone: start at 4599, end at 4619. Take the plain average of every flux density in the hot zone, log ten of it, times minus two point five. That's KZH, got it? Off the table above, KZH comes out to -2.43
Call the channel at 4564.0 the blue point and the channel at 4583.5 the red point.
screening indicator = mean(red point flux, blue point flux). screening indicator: 7.4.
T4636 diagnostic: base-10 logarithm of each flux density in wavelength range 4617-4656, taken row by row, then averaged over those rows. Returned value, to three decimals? 0.946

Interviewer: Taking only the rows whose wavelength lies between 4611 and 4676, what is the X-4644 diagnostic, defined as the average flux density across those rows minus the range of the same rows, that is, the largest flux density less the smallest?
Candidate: 4.0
